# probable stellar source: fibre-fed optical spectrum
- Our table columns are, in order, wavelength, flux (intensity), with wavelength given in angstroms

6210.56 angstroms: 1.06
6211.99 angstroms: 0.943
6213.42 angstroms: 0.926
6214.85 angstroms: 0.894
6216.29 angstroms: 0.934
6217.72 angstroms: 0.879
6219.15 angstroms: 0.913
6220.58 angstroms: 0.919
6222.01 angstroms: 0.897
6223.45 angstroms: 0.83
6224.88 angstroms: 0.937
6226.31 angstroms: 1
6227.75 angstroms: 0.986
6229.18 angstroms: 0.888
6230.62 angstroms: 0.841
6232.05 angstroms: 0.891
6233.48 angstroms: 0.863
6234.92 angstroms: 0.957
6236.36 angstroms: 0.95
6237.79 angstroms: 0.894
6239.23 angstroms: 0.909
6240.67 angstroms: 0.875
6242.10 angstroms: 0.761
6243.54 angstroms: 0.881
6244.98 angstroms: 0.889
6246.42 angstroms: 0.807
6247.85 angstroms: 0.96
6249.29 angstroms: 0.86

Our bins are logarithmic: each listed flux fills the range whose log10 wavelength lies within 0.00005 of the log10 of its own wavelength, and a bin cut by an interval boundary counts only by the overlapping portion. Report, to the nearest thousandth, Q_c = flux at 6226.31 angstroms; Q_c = 1.000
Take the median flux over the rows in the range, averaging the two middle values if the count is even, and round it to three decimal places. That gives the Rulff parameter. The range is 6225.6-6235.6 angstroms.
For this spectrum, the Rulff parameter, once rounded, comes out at 0.891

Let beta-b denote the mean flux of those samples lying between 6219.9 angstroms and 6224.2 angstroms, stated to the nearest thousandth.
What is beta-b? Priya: 0.882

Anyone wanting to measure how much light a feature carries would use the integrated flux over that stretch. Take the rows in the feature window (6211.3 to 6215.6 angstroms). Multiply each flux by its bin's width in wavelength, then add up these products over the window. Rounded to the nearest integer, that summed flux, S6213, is 4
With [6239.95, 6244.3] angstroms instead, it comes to 4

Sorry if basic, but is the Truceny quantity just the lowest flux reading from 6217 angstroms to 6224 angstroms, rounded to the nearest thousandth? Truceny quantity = 0.830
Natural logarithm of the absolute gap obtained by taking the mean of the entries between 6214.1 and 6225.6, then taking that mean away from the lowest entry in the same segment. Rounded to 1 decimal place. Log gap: -2.7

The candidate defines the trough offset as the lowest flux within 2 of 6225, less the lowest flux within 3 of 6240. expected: 0.069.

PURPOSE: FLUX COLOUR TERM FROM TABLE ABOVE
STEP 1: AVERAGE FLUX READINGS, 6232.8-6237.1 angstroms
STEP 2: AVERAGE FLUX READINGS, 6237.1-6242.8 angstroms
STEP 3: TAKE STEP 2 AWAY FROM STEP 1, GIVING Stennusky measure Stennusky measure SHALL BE 0.06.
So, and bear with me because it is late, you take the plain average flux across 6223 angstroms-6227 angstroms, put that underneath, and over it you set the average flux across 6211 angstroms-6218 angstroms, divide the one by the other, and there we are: 0.99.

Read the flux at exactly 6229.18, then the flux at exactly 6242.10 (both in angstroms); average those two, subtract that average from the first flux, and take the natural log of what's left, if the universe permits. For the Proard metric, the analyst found -2.8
